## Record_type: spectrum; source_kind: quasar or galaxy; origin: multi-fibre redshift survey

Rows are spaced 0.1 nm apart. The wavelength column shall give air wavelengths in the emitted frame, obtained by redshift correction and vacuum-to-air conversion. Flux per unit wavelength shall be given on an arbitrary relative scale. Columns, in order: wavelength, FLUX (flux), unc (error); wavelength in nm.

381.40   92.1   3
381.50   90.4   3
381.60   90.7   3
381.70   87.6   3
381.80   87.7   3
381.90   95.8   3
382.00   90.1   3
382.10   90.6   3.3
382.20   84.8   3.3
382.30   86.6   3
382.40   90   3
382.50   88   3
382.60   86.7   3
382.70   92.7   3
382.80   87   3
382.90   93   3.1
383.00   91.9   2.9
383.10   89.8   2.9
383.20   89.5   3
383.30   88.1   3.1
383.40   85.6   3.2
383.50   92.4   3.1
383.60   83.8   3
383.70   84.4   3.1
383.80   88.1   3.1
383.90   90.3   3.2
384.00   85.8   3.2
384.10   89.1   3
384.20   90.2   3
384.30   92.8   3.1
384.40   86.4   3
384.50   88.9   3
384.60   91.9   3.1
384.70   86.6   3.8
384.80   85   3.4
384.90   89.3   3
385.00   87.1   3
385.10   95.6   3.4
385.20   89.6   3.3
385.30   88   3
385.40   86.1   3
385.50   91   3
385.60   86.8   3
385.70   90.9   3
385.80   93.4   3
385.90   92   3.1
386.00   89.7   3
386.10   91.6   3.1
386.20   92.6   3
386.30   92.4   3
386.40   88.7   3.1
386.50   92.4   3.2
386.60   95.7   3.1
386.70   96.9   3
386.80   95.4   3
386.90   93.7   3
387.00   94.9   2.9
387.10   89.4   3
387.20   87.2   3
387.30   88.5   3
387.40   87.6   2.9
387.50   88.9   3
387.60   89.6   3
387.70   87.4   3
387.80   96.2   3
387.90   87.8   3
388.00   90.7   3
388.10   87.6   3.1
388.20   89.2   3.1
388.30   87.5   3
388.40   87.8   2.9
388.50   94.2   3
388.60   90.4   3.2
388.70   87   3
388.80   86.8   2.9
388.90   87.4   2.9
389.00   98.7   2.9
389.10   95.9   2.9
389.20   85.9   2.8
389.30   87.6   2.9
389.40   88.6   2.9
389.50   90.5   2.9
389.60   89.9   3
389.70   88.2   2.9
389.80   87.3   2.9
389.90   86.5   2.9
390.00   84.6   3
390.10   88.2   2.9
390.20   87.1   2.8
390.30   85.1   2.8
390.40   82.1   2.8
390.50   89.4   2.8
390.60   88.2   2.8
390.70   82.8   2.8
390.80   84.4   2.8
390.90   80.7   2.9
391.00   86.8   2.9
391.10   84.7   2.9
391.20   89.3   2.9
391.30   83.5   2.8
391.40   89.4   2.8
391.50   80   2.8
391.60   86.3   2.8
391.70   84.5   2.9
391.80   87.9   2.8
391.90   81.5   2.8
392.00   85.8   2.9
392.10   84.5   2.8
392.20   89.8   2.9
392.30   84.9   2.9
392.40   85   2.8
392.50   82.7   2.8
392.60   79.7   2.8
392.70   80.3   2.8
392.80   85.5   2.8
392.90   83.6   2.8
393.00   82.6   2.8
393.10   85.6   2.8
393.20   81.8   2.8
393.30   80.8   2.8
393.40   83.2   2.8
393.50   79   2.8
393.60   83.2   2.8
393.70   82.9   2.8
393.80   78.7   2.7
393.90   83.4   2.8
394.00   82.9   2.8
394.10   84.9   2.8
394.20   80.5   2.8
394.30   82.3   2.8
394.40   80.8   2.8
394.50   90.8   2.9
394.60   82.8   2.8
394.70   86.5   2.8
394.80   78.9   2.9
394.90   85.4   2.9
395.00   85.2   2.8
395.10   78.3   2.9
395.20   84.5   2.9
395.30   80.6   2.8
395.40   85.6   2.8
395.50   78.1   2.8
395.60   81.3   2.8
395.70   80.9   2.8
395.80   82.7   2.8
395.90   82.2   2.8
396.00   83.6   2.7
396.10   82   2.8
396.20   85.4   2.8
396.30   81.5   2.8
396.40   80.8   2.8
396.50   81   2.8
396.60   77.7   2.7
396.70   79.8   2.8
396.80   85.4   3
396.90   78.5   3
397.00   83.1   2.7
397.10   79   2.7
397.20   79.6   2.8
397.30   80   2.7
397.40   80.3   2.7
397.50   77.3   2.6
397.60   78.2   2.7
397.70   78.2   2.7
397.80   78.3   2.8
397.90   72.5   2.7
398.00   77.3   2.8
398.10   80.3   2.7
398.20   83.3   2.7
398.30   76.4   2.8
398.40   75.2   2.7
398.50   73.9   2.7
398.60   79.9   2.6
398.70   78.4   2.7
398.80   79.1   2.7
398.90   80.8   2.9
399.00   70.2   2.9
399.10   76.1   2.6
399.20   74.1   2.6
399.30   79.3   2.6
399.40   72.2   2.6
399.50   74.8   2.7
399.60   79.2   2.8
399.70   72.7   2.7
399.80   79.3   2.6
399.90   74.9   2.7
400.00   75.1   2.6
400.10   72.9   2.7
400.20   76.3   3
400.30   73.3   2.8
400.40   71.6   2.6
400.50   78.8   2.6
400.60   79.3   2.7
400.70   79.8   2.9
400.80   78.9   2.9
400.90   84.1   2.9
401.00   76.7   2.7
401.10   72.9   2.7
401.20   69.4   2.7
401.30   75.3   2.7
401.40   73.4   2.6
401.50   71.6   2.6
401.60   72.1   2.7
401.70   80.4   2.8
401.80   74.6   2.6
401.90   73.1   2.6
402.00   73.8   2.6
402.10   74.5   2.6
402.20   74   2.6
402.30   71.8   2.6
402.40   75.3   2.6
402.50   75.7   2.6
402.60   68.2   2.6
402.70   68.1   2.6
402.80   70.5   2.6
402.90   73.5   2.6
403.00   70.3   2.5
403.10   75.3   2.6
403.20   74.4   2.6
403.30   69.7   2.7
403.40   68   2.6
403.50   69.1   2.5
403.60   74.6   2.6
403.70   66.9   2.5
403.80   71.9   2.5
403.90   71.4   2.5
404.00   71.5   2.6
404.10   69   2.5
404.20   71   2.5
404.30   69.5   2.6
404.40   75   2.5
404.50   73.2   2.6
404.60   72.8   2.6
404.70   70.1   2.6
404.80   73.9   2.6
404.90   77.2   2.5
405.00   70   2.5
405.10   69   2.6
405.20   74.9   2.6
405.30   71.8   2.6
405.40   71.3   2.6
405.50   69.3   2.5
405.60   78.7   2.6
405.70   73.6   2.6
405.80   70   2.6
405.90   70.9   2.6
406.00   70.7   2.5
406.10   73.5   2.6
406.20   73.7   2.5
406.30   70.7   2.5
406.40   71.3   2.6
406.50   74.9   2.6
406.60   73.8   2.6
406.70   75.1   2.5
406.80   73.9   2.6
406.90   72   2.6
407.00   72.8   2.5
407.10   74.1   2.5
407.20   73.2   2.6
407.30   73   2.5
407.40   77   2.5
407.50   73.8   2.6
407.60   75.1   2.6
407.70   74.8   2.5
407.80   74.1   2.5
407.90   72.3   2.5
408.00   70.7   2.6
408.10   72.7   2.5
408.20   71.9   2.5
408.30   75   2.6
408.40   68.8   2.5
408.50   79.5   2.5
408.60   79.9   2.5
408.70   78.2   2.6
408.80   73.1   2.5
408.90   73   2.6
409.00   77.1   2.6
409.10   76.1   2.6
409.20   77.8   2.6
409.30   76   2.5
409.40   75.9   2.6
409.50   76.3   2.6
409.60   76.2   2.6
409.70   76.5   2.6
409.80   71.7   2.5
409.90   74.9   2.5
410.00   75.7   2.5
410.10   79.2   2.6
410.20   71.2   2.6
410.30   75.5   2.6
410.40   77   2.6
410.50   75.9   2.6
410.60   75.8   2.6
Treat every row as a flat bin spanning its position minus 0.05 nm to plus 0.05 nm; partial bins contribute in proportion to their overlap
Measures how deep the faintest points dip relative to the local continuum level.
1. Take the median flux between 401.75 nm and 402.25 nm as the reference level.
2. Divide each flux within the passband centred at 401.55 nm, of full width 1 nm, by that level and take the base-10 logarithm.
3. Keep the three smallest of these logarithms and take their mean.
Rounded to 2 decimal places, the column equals -0.02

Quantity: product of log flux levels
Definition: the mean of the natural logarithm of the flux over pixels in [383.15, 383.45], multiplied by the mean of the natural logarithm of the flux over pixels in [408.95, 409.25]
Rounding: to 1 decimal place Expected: 19.4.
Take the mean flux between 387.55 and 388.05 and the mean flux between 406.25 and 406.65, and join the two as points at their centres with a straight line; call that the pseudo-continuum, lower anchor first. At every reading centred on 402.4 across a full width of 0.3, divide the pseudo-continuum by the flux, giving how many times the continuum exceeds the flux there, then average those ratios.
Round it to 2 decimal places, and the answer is 1.03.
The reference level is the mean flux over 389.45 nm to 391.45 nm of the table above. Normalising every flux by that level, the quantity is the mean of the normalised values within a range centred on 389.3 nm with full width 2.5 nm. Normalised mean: 1.02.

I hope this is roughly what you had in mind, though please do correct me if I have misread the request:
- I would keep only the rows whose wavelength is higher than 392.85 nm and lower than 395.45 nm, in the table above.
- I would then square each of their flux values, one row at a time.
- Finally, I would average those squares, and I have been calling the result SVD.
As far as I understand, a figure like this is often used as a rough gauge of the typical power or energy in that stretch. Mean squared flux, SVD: 6876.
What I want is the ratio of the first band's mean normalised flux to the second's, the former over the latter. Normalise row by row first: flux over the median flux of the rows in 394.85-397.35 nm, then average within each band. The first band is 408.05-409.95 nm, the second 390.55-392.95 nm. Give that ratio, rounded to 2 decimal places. 0.89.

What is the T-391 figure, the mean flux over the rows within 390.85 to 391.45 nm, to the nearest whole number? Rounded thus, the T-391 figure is 86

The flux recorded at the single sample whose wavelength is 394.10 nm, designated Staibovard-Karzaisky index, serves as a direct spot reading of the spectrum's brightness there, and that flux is 84.9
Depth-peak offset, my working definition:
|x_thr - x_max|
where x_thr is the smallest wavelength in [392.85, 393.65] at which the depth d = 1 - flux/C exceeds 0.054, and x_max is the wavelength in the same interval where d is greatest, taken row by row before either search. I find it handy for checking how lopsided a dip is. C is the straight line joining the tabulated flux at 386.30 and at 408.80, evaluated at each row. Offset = 0.30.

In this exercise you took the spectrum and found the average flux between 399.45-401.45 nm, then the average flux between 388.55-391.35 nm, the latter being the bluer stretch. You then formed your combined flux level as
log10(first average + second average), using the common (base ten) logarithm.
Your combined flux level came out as 2.21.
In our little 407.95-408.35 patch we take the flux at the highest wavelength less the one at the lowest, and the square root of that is 2.07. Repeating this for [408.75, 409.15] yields 1.73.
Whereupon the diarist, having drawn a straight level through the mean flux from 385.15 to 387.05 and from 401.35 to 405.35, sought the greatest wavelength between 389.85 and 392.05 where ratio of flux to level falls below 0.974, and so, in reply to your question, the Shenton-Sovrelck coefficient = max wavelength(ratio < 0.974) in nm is 391.90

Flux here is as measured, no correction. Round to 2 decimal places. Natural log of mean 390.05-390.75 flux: 4.46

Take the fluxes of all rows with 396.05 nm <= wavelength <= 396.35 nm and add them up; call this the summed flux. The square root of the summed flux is 15.8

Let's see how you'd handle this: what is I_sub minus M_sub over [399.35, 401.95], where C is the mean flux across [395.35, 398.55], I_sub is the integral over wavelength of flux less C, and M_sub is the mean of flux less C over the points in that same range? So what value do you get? -7.2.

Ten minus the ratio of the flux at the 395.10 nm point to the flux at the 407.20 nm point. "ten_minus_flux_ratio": 8.93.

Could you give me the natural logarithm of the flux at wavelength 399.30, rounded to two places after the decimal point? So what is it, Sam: 4.37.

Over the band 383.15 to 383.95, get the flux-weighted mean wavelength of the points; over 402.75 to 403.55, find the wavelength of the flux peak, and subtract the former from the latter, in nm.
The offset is 19.55 nm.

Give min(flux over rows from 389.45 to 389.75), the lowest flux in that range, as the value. 88.2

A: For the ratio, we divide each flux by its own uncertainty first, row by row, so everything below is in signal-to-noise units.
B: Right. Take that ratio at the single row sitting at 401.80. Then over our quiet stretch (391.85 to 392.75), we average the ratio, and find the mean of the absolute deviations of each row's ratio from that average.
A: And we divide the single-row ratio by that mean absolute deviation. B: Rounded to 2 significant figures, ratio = 46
